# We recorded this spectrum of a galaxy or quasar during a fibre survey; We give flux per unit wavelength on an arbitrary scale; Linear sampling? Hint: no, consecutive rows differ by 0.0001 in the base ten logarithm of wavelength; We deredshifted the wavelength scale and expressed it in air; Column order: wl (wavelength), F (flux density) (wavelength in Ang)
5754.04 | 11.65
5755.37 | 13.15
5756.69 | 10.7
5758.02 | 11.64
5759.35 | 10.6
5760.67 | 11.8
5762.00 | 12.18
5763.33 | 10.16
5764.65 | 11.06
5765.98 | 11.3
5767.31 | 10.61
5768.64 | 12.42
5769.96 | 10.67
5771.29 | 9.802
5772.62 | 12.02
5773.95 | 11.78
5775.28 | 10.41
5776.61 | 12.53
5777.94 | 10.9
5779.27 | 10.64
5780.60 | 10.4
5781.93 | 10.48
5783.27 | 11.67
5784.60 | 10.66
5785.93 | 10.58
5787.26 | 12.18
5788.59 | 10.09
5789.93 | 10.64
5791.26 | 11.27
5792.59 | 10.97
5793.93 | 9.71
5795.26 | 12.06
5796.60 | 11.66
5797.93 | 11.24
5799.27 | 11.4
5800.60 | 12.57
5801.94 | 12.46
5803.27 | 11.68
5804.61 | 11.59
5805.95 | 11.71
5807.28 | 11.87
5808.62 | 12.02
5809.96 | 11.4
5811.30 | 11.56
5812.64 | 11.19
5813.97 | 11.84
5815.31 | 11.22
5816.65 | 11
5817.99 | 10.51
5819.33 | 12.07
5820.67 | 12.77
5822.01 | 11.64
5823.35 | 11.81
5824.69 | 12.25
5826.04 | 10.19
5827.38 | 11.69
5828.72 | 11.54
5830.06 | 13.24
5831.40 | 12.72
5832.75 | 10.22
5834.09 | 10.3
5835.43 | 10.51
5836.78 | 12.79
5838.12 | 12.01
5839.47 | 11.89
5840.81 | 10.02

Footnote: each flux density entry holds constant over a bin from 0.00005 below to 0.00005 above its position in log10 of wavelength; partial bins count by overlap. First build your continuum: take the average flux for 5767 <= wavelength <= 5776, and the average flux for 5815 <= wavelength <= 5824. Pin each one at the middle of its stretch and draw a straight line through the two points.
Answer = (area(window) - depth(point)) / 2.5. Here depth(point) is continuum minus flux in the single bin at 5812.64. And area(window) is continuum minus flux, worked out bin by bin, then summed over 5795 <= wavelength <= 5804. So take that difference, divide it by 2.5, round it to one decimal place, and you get -1.5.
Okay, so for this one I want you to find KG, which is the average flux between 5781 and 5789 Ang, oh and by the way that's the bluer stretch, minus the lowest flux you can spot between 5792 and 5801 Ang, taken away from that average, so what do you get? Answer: 1.2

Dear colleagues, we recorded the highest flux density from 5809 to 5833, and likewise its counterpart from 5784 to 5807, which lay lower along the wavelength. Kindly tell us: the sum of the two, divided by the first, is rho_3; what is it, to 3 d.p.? 1.949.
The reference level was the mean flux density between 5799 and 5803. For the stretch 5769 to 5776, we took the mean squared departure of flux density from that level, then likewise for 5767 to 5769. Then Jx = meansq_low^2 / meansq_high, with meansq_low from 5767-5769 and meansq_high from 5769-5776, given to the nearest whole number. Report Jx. 1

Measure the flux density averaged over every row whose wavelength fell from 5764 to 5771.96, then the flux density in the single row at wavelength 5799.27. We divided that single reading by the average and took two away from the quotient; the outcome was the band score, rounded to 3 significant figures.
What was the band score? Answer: -0.961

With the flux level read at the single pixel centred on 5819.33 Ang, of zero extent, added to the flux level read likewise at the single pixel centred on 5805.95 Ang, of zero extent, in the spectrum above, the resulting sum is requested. 23.8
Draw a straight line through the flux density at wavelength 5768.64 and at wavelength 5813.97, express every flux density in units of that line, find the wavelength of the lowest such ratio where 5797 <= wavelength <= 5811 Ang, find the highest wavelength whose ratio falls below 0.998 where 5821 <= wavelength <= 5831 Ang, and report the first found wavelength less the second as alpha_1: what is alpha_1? -30.8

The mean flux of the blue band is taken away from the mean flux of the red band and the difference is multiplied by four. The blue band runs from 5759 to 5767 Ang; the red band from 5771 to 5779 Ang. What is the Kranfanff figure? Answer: 0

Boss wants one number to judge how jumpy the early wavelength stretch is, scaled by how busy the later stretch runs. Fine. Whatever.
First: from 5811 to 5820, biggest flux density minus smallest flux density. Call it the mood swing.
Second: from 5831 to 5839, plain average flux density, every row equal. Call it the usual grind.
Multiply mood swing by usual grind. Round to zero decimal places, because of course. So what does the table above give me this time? 18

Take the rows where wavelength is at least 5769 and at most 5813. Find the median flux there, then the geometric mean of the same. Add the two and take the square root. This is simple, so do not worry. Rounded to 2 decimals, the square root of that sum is 4.76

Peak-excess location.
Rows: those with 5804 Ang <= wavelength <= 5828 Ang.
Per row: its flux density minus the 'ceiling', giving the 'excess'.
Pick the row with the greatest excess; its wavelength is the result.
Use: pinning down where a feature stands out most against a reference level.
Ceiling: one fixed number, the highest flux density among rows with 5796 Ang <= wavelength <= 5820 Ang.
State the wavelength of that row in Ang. 5820.67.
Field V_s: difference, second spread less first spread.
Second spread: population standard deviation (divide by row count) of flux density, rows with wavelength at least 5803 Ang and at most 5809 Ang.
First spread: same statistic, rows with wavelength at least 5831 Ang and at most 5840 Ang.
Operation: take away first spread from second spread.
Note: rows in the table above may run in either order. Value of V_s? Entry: -0.89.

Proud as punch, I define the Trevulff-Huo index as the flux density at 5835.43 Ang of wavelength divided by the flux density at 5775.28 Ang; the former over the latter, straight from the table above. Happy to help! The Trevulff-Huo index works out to 1.01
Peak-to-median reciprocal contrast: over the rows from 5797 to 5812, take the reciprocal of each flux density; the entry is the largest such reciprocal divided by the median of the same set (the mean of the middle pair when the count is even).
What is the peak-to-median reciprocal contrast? 1.039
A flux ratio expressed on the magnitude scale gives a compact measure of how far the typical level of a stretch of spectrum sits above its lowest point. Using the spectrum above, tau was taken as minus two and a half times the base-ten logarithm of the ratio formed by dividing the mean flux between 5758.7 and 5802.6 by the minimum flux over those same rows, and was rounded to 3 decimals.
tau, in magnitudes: -0.153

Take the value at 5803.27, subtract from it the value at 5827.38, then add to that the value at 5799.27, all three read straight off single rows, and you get 11.4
